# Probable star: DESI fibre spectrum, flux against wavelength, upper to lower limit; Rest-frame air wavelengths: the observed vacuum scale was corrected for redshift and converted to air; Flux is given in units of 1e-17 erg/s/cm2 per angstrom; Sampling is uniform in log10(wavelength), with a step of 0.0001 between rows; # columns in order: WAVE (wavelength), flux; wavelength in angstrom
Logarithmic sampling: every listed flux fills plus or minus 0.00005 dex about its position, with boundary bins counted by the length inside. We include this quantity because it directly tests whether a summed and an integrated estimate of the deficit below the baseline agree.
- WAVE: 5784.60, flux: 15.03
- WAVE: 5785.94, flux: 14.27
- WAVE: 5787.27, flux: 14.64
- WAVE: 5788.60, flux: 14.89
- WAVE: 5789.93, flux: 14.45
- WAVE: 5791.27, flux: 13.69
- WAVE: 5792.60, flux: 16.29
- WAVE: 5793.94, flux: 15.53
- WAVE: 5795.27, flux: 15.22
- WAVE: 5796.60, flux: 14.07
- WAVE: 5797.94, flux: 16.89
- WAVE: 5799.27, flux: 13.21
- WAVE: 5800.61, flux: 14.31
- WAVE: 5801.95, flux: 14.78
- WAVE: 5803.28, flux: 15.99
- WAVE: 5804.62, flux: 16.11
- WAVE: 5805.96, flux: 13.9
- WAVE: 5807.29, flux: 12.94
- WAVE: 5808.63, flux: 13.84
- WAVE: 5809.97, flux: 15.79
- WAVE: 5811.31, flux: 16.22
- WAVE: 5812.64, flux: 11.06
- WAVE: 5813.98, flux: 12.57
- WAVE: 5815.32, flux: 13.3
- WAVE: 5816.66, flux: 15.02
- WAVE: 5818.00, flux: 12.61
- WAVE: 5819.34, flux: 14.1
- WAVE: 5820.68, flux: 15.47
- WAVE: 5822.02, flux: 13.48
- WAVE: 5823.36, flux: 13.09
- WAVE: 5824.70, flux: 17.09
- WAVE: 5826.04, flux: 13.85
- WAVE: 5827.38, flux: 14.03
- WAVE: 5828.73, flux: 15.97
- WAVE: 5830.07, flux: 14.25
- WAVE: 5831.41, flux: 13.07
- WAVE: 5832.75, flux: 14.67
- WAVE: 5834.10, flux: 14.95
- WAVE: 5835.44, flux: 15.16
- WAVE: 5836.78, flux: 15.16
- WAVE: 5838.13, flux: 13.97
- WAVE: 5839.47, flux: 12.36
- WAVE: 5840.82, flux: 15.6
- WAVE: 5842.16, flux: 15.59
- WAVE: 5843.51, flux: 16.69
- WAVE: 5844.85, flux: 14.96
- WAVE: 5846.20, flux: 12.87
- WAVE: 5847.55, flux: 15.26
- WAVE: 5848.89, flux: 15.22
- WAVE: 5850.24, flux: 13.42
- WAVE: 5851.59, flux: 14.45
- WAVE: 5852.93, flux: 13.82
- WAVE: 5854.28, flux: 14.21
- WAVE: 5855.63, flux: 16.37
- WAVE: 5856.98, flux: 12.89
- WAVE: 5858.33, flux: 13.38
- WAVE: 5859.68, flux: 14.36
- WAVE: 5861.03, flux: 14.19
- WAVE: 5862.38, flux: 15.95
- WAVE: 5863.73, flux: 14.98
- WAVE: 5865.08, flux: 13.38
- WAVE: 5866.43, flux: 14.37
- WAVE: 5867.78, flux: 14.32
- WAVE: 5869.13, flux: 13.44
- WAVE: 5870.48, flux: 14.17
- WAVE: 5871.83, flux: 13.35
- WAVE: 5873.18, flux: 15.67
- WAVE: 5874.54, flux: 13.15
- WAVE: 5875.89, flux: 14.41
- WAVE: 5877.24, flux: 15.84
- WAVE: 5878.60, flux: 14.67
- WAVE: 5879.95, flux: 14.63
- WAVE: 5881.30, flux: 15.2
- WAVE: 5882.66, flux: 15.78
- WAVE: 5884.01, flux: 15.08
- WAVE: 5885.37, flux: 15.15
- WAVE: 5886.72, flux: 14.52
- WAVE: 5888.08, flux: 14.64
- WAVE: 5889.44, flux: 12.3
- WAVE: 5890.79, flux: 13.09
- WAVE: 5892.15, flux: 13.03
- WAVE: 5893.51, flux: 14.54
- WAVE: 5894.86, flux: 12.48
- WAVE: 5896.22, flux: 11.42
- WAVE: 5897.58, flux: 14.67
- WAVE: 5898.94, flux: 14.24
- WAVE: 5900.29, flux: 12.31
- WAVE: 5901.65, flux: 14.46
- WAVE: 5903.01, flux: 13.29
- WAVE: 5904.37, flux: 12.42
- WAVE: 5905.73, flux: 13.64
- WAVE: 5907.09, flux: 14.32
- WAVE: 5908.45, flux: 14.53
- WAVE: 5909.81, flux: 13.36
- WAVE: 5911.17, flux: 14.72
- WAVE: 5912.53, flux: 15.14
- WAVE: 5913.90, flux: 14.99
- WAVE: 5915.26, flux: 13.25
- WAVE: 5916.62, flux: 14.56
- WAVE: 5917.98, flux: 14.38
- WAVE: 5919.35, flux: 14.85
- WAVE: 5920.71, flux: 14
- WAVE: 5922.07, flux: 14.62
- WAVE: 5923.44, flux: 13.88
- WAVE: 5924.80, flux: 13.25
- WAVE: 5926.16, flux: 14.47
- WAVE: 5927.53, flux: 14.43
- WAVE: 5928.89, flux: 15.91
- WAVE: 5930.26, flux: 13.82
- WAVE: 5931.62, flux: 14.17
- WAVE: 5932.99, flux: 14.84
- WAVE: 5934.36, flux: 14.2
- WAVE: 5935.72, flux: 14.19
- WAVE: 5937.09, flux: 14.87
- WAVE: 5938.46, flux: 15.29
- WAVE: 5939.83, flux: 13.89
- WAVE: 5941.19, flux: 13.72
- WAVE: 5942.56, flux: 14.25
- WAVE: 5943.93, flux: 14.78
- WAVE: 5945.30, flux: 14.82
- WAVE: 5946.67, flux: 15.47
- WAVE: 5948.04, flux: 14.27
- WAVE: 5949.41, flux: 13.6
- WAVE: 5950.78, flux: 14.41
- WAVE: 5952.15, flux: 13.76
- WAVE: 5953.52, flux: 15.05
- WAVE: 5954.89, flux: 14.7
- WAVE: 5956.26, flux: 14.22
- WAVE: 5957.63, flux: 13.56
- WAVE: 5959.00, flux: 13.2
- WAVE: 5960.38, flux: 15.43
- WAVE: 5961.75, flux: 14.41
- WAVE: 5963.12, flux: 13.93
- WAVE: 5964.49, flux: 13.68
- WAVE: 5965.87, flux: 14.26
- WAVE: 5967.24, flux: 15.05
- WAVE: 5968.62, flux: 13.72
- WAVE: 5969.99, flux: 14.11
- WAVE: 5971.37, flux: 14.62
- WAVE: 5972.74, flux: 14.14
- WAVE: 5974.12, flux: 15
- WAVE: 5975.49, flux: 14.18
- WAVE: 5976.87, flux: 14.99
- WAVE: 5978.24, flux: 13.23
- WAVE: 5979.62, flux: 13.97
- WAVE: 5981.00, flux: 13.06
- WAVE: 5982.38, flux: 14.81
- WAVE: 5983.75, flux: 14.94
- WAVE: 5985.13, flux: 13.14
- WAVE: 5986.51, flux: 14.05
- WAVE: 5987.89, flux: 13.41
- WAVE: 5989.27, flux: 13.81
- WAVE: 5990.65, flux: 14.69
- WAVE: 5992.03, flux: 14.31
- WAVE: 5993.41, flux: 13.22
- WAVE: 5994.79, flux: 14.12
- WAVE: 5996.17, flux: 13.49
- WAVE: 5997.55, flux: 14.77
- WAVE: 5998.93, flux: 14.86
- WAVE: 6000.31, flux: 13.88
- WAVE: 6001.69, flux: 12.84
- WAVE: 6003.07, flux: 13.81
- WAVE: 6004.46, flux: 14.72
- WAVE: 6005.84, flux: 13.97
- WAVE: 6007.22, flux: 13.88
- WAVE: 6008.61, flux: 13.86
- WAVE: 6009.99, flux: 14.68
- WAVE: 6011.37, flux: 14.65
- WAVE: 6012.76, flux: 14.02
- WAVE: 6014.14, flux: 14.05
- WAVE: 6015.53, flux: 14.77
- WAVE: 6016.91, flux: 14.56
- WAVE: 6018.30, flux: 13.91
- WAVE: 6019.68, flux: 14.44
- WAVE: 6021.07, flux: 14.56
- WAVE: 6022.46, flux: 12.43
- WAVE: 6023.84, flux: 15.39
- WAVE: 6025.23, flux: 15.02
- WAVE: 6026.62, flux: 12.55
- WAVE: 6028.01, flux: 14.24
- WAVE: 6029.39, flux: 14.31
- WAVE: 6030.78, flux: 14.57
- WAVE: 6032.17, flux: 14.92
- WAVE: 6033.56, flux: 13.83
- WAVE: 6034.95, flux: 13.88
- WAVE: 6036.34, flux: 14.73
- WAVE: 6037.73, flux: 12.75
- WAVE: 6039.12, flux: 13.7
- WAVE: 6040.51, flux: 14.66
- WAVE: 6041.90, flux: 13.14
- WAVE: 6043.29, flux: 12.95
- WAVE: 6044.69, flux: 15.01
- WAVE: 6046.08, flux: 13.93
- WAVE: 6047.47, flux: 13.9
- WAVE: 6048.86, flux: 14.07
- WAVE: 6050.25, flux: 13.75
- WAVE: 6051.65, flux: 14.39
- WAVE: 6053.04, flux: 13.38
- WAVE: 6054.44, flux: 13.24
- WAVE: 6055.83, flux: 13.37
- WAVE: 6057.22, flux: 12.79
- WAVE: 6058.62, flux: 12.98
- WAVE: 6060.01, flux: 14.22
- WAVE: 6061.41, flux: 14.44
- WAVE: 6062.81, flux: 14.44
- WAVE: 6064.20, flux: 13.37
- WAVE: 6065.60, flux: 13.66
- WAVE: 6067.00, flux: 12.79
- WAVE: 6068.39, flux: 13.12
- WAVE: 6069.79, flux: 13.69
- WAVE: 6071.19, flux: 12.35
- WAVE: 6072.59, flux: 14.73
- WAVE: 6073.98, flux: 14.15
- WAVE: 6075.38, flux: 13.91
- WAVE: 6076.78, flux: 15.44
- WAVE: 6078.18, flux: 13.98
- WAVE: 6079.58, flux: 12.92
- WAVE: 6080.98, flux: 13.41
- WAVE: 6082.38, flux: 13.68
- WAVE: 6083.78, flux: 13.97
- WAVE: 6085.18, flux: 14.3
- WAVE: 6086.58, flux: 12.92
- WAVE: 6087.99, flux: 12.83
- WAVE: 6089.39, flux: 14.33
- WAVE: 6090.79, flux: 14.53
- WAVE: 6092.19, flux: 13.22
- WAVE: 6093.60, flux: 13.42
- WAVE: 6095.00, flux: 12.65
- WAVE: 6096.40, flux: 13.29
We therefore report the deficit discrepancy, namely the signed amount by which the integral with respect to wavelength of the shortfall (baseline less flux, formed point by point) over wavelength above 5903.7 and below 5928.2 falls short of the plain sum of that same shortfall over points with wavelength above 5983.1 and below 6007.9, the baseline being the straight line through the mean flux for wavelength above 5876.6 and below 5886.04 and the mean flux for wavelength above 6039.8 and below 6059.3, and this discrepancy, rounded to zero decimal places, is -15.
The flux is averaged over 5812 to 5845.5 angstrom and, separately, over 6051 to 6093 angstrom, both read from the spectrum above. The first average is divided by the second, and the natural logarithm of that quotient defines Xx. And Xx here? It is 0.046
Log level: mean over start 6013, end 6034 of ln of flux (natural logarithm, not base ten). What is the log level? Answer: 2.65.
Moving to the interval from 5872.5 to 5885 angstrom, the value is 2.70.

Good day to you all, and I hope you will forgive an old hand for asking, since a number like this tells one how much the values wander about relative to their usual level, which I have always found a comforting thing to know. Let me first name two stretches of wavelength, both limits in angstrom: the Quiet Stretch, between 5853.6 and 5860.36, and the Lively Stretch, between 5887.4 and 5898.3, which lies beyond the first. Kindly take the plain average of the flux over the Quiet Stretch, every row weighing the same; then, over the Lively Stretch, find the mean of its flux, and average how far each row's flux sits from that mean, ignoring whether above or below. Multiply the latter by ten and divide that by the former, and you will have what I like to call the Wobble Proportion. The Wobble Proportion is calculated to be 0.71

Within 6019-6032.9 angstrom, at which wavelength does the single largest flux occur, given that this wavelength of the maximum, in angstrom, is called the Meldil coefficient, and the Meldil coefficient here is 6023.84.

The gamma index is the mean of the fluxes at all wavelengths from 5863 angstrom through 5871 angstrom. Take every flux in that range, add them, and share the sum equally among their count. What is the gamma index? 14.1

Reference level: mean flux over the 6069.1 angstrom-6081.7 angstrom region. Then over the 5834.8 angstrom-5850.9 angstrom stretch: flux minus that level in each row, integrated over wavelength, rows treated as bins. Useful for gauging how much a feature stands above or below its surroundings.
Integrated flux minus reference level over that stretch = 14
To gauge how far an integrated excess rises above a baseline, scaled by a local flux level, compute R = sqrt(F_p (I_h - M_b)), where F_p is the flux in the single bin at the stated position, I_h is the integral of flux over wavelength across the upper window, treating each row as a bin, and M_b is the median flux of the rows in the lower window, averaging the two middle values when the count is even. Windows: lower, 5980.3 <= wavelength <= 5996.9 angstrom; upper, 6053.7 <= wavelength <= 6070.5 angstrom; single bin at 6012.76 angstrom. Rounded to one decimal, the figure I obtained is 54.6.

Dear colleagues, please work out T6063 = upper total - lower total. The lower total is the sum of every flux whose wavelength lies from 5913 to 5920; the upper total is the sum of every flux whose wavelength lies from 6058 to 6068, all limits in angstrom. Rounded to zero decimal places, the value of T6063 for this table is 24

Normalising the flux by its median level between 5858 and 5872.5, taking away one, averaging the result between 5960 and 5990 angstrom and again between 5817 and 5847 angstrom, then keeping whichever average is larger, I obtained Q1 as 0.022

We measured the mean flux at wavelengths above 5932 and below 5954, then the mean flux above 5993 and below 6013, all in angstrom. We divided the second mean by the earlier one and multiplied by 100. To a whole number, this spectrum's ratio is 97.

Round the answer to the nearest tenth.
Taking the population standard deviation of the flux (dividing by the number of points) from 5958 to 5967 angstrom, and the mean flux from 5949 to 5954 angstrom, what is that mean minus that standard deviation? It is 13.5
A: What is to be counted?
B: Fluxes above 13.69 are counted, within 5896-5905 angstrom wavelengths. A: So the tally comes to 3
